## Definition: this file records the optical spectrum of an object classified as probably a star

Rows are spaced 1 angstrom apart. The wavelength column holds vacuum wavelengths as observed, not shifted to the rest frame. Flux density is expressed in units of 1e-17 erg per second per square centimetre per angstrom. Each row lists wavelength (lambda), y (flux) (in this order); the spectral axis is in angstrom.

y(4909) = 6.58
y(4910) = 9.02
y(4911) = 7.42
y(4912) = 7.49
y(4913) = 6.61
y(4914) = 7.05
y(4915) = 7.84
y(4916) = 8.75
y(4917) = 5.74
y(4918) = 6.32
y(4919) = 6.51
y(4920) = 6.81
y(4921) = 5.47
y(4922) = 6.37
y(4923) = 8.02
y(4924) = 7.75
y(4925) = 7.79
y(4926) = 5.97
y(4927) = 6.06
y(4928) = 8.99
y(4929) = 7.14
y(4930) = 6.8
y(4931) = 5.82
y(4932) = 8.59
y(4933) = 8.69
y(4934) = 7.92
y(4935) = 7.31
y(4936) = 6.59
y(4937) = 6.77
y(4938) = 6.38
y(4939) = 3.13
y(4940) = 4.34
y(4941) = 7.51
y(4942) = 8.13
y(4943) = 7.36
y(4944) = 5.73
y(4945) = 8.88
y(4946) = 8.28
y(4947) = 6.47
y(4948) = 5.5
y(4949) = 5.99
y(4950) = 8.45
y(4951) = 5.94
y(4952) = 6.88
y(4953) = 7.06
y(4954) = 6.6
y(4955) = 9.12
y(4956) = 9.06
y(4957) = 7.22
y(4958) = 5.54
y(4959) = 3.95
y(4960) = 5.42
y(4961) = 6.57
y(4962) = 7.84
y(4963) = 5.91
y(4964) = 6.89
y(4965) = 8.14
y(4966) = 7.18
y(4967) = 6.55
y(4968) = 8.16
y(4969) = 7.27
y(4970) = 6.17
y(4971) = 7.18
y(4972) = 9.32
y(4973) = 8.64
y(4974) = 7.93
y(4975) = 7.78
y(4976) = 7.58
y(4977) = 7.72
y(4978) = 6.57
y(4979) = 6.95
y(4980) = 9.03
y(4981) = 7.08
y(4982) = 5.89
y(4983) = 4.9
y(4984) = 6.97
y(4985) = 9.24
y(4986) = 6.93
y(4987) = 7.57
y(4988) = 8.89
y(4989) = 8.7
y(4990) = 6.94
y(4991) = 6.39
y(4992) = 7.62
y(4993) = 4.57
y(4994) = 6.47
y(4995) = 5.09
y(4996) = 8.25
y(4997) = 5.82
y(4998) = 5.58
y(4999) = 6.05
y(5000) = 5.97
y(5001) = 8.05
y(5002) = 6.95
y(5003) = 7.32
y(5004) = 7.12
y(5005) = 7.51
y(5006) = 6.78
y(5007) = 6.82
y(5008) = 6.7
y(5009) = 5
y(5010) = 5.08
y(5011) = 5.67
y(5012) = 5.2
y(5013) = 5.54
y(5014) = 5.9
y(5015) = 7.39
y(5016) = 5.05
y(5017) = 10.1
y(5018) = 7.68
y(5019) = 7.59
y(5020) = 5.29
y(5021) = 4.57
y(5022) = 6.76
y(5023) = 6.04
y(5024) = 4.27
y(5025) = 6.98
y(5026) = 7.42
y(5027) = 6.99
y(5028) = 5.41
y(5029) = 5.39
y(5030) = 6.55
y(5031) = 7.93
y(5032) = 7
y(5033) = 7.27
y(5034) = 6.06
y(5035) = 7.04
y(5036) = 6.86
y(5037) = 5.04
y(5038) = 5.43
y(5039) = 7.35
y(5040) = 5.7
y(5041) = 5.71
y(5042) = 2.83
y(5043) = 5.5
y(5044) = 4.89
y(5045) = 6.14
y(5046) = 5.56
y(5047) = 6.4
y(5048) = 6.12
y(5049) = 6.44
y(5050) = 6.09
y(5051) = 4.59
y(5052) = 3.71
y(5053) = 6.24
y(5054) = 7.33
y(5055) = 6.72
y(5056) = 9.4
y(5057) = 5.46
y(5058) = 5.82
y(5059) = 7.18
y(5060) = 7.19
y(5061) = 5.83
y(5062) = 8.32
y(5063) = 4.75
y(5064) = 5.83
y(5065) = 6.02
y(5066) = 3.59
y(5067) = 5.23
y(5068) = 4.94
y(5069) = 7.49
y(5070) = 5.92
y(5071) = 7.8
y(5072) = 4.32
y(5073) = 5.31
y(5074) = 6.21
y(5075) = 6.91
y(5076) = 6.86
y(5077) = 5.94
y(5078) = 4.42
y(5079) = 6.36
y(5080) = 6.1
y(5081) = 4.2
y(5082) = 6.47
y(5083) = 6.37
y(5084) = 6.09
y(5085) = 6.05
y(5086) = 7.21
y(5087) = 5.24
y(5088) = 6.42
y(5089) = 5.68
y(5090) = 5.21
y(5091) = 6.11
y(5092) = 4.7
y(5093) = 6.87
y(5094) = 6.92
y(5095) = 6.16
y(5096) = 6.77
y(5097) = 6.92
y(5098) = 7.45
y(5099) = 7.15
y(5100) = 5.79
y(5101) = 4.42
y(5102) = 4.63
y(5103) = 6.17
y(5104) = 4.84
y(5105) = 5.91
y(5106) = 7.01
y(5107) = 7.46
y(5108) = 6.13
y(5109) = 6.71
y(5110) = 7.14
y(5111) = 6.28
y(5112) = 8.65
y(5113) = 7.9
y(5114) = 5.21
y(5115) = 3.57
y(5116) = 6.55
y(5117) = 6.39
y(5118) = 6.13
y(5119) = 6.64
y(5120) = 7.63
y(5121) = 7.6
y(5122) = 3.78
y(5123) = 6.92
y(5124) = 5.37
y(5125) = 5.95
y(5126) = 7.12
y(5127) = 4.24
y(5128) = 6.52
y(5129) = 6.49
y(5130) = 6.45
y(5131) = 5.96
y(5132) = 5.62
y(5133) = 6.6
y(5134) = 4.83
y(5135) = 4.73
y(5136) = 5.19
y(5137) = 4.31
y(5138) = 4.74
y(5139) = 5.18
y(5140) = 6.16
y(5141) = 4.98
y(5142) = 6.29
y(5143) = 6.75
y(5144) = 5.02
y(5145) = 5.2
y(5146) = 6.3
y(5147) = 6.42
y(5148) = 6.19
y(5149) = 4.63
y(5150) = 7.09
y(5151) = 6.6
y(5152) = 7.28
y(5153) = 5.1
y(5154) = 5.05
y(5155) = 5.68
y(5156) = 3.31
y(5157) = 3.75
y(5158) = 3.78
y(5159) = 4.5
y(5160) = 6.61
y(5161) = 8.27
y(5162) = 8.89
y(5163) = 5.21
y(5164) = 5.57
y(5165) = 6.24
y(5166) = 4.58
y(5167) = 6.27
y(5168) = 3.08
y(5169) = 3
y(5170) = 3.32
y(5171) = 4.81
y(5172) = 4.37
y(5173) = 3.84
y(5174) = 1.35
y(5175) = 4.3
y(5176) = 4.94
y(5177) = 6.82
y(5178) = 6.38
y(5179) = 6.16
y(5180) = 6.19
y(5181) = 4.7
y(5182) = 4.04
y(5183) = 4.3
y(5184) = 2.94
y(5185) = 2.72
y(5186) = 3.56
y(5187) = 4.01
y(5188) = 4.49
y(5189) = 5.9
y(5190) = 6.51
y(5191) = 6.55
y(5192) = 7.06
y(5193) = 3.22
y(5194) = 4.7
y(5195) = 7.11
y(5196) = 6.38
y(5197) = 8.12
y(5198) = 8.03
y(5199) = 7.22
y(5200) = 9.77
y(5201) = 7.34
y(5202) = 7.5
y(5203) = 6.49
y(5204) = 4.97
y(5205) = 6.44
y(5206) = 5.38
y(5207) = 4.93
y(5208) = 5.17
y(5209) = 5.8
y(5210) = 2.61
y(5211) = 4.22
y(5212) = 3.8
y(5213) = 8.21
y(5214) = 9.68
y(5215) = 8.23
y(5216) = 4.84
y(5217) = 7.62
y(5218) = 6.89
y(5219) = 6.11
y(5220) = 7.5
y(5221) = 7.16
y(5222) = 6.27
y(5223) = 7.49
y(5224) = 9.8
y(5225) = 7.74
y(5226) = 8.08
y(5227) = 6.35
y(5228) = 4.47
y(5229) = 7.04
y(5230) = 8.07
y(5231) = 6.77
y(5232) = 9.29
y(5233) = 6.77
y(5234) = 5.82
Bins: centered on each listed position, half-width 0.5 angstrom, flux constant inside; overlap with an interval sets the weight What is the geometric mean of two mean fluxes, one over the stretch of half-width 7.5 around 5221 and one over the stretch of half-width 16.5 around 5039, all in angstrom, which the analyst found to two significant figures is 6.6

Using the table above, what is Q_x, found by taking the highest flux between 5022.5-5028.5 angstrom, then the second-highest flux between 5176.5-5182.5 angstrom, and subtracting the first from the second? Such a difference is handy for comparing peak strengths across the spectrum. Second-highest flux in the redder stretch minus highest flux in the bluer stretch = -1.0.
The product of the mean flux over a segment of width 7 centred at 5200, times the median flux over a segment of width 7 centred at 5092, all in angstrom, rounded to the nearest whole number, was 48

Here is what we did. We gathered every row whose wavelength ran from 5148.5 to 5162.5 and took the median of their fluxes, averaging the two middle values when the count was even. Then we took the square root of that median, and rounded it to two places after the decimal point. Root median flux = 2.32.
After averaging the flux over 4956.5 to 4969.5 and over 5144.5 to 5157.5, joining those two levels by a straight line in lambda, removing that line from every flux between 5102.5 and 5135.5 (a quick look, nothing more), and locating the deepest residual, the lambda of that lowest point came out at 5115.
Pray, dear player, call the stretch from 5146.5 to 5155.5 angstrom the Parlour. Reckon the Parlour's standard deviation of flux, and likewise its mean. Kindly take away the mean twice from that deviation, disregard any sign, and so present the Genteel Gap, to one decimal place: 11.1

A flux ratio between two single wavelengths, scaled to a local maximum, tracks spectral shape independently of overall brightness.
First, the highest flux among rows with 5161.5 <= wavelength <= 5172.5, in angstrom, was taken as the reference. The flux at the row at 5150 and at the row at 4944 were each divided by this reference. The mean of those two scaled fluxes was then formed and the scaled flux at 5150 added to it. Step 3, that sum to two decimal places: 1.52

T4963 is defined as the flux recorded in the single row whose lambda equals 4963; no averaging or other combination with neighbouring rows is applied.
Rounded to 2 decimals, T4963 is 5.91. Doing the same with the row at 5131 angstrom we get 5.96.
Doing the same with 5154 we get 5.05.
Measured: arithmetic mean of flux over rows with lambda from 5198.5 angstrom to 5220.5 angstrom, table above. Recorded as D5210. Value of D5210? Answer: 6.40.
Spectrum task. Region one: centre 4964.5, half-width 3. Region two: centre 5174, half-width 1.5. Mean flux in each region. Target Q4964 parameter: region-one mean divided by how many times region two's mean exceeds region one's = 15.9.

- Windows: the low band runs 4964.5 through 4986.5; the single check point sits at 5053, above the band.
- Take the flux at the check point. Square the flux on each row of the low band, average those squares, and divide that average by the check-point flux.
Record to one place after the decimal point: 9.0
